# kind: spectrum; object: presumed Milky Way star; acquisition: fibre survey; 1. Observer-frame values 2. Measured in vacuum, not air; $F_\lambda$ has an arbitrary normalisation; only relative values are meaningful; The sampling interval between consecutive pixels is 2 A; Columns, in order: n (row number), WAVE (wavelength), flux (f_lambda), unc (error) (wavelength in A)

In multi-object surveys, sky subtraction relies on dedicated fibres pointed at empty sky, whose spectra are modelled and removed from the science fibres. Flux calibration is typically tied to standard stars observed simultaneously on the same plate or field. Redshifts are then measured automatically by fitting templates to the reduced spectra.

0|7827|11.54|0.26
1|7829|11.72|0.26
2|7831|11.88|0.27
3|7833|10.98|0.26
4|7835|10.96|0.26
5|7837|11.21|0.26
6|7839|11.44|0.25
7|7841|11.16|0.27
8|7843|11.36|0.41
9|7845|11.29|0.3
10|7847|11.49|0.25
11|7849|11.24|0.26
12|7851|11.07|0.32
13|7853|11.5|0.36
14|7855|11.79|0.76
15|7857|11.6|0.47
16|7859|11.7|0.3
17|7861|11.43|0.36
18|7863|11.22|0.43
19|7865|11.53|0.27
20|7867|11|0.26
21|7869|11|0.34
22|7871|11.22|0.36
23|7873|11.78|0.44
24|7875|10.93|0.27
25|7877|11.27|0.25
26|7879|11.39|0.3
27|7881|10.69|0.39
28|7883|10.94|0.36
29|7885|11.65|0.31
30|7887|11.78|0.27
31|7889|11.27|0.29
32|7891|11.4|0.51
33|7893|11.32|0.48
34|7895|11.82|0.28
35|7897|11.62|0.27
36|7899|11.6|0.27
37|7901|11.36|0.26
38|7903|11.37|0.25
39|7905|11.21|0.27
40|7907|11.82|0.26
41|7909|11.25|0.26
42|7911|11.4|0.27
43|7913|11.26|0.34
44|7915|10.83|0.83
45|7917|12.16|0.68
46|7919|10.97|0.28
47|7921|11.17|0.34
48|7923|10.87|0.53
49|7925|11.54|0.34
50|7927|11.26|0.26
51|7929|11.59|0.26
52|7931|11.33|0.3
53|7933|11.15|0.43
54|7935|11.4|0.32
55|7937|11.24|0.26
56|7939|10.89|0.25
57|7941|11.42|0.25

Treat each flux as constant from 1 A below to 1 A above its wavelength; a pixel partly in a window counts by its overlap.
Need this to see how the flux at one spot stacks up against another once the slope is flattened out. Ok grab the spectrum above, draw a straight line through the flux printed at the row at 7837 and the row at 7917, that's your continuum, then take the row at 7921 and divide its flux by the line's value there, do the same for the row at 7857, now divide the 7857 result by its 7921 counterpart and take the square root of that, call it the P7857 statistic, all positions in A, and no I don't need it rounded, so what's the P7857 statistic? 1.05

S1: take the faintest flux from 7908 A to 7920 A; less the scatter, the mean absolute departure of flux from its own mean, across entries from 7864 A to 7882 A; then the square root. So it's 3.25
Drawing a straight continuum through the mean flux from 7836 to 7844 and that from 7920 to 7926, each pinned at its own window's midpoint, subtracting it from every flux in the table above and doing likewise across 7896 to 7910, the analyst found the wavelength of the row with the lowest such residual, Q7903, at 7905 A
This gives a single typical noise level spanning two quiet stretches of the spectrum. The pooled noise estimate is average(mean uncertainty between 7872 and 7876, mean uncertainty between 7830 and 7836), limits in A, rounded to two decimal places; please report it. 0.31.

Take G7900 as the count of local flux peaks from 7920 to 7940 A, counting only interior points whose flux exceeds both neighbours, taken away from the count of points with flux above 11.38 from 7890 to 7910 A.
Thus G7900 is 2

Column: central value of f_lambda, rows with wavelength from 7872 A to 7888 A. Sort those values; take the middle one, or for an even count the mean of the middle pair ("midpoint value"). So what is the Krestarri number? 11.33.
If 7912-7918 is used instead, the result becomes 11.26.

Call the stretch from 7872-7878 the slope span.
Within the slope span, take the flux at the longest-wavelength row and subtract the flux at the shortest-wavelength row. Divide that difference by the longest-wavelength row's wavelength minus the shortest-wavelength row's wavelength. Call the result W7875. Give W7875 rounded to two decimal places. -0.13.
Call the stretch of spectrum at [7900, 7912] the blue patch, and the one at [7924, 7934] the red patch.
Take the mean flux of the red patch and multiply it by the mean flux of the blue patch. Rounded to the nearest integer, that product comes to 130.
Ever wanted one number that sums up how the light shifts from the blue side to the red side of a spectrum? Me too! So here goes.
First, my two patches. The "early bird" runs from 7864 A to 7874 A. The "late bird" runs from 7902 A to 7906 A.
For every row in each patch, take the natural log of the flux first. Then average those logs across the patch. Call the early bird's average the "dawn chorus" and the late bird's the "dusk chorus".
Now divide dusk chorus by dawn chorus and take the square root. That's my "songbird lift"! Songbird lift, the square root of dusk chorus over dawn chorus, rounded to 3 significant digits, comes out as 1.00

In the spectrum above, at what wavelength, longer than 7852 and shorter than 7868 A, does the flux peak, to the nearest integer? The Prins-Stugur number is 7855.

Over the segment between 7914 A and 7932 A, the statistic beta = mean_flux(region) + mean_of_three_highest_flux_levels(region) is 23.1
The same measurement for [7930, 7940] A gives 22.5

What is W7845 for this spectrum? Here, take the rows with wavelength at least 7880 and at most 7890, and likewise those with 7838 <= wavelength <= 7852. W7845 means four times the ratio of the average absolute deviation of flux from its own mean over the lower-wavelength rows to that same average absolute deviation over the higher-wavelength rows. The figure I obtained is 1.3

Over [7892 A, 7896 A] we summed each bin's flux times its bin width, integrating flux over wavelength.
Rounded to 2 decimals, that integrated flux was 46.28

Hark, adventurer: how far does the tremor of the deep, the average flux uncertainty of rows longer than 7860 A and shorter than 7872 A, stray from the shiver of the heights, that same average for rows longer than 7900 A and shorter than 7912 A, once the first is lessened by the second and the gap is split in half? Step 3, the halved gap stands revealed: 0.04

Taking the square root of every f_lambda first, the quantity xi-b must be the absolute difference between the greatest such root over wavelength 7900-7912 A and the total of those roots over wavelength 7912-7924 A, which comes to 16.6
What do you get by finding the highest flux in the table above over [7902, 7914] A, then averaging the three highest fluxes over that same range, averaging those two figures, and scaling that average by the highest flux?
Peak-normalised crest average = 0.9877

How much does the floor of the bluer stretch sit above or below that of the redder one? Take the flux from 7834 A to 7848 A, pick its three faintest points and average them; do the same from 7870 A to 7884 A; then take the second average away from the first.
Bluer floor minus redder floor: 0.26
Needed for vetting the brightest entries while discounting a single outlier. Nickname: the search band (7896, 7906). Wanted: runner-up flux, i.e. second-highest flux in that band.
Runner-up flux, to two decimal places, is 11.60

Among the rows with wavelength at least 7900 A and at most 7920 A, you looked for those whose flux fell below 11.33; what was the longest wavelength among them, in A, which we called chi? 7919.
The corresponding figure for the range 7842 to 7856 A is 7851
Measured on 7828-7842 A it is 7841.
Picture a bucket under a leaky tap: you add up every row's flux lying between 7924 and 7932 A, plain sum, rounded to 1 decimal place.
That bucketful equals 45.7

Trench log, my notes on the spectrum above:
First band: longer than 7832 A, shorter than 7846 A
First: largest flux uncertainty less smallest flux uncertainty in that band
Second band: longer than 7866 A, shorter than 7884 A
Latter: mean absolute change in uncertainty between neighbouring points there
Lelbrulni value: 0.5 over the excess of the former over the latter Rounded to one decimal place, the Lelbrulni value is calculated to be 5.4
